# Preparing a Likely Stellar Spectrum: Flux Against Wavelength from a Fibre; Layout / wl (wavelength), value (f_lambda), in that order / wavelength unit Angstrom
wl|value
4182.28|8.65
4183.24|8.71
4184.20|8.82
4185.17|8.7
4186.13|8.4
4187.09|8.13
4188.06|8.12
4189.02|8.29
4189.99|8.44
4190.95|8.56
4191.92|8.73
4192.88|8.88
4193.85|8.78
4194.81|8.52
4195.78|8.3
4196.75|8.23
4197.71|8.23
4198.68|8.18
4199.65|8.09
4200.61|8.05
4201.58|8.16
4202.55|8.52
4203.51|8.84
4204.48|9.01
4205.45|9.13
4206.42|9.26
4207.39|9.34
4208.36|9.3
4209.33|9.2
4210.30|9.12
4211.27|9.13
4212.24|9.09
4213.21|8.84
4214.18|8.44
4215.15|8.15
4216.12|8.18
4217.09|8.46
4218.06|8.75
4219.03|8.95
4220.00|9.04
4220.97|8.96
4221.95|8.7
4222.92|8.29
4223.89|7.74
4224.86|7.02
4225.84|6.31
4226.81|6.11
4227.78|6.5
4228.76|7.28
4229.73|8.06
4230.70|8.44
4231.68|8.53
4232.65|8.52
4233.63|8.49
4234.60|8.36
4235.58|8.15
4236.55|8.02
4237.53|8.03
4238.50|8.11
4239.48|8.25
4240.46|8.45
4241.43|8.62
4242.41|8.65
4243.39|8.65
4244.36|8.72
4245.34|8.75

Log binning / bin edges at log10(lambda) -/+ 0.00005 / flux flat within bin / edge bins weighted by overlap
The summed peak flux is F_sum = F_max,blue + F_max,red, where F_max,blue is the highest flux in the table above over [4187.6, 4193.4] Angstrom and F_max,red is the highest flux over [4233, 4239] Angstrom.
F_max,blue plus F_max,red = 17.37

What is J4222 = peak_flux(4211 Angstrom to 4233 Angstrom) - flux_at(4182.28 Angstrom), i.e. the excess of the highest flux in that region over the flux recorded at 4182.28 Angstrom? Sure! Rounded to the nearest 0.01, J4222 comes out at 0.48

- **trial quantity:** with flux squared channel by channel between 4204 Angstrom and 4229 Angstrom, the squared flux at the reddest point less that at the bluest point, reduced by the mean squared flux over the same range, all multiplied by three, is -299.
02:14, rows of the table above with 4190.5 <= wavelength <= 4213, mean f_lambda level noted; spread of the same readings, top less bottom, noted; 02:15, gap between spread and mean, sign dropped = 7.4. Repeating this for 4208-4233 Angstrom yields 5.1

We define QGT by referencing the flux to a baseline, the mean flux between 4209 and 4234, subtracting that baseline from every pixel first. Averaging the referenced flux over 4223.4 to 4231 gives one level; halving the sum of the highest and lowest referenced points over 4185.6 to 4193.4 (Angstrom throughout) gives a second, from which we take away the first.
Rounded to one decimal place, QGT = 1.3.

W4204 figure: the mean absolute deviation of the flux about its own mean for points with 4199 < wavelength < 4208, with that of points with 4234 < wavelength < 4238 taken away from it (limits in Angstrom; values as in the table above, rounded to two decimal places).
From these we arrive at 0.33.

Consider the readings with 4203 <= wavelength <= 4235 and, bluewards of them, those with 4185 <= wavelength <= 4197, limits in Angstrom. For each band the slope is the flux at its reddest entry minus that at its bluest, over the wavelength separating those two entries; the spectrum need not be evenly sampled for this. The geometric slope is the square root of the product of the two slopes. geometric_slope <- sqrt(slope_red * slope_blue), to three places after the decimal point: 0.025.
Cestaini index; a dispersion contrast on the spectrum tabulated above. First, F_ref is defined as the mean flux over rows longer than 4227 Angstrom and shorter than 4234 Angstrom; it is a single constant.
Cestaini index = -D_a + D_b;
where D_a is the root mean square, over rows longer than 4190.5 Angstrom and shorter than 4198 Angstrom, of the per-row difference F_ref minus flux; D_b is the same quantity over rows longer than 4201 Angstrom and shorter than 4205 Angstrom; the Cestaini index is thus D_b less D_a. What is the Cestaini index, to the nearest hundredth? 0.13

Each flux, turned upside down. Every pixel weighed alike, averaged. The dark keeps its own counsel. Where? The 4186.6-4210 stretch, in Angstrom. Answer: 0.117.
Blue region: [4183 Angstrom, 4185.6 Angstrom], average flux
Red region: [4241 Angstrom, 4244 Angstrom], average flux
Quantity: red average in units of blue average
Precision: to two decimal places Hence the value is 0.99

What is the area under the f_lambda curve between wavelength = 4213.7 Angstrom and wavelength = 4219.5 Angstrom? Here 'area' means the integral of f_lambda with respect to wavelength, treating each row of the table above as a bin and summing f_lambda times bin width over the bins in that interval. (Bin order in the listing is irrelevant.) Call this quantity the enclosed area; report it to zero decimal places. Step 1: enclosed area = 49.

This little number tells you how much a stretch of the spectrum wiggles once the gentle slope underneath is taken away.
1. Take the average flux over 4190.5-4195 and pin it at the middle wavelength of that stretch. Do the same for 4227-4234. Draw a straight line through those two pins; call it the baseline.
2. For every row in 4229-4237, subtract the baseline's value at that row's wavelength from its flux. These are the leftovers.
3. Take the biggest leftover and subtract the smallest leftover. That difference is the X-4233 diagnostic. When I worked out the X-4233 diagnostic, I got 0.52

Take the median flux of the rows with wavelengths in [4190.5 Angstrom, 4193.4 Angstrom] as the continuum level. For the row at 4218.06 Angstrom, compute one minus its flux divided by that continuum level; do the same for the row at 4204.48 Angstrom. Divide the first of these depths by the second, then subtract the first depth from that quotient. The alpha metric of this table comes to 0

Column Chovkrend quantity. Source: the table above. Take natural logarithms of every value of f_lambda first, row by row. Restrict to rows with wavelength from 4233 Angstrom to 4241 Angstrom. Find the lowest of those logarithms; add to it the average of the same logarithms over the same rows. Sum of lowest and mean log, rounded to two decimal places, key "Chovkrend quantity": 4.19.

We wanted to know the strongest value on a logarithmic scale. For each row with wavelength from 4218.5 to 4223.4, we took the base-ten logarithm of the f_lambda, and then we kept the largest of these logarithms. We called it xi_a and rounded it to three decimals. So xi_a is 0.956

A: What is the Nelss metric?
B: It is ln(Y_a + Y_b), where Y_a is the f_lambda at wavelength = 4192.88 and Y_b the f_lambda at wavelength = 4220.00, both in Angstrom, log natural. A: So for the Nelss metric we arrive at 2.89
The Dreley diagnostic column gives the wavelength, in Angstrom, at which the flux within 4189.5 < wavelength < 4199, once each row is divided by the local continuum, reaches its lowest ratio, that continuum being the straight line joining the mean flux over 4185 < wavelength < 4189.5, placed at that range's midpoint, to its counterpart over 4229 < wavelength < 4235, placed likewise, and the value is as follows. 4198.68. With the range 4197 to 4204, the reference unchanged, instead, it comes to 4200.61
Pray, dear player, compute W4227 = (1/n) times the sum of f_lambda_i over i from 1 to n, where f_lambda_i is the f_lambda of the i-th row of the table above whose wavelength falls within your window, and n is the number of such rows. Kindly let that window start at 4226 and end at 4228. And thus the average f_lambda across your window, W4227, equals 6.30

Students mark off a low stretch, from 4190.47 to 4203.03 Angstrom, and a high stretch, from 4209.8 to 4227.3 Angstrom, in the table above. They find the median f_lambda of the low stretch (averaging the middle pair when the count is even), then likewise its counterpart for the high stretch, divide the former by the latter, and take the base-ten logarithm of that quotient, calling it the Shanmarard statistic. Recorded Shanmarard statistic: -0.014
